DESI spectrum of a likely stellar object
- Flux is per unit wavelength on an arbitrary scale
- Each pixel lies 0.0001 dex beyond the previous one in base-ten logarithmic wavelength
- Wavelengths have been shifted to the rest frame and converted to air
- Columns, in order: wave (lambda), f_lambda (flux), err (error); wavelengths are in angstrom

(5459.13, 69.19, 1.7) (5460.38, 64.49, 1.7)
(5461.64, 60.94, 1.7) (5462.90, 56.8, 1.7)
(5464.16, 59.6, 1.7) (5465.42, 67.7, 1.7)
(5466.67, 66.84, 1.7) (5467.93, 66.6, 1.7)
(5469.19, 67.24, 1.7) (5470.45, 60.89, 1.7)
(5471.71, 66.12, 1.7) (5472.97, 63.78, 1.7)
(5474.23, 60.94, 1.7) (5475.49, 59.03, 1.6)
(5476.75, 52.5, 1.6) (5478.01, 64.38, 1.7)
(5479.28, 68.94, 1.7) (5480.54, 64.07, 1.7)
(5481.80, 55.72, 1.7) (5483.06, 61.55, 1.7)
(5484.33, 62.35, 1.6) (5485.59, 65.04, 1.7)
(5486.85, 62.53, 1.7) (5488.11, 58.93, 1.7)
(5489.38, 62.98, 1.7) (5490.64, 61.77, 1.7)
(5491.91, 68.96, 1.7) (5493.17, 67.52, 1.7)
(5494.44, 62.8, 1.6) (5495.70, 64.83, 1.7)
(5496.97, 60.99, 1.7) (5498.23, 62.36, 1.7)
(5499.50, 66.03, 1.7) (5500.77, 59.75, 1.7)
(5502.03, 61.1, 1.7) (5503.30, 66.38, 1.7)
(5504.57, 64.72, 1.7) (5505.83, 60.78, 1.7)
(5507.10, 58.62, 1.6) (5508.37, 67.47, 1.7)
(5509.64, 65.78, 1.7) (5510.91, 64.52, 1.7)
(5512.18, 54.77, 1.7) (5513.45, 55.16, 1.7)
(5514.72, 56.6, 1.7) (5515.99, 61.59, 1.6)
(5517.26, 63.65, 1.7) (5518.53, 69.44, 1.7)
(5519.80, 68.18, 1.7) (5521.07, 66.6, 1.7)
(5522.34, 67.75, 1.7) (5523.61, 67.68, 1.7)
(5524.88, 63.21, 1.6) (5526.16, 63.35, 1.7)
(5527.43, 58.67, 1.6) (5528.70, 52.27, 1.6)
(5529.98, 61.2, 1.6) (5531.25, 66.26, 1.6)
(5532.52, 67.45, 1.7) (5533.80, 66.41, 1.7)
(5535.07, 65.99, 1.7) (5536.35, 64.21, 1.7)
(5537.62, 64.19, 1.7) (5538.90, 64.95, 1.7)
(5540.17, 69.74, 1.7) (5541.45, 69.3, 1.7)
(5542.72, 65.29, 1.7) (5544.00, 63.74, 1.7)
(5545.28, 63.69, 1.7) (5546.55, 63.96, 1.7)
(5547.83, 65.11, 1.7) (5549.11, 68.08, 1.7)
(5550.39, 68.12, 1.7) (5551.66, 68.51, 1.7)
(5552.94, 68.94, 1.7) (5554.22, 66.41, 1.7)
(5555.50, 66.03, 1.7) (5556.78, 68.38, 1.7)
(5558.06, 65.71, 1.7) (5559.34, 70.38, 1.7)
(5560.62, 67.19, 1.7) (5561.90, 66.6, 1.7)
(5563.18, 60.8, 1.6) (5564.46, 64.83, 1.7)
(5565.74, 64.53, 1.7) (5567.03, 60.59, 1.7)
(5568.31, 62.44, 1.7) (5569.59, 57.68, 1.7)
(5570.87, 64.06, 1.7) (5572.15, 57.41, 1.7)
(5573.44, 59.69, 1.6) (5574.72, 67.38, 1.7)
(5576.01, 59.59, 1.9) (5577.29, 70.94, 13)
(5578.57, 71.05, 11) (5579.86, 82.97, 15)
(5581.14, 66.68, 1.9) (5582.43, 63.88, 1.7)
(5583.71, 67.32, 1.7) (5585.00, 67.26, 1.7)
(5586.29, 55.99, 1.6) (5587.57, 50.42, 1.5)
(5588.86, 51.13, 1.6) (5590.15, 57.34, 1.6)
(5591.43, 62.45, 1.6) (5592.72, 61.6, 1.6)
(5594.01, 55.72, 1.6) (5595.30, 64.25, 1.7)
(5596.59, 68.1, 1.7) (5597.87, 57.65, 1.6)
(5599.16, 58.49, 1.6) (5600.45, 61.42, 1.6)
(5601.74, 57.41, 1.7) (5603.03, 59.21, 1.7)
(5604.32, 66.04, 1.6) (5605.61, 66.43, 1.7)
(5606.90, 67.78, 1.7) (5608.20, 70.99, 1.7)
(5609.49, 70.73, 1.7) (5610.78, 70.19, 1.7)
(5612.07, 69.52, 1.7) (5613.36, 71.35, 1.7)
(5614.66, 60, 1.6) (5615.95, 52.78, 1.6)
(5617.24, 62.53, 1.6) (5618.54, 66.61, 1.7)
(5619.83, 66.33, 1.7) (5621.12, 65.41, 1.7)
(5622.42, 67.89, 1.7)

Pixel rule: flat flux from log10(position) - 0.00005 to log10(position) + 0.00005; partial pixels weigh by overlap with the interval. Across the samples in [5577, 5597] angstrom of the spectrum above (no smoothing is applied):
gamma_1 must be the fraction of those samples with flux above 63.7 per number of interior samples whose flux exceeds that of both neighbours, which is 0.19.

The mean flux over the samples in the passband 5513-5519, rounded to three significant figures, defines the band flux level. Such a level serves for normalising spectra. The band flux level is 61.3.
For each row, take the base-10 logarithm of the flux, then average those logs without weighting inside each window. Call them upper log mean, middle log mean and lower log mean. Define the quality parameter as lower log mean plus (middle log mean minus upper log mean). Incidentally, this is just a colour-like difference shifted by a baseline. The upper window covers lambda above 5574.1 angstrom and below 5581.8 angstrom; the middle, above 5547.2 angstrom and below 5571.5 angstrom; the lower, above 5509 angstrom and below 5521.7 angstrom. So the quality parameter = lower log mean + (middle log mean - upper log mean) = 1.77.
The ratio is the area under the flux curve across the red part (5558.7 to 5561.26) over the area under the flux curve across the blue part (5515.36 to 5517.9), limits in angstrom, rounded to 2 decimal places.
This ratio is 1.11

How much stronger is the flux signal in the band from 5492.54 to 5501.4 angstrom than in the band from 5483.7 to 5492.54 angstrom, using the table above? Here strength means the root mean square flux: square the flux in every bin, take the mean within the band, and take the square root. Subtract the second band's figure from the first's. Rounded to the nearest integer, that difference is 0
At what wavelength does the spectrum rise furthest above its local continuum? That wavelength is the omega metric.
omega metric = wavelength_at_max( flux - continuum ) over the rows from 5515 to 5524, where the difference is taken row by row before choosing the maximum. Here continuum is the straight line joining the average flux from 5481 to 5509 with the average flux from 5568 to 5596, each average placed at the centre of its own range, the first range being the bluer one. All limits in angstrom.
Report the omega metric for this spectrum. 5518.53 angstrom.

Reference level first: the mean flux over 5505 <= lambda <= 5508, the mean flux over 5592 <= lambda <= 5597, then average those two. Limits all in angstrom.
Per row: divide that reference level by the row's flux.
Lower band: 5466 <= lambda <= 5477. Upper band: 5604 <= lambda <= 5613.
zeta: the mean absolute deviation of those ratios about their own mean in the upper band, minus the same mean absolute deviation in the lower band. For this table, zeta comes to -0.040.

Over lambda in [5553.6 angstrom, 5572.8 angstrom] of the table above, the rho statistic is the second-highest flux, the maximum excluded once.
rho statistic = 68.38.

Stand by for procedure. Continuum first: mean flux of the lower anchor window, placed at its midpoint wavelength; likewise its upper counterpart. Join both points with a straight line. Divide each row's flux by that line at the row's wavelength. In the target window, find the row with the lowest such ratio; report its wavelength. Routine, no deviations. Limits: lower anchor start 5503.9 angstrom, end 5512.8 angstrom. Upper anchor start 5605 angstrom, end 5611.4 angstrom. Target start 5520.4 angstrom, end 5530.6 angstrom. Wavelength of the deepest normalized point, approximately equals 5528.70 angstrom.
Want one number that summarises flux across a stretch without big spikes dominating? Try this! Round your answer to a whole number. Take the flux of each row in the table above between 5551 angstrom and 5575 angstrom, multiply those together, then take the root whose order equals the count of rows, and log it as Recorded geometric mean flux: 64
